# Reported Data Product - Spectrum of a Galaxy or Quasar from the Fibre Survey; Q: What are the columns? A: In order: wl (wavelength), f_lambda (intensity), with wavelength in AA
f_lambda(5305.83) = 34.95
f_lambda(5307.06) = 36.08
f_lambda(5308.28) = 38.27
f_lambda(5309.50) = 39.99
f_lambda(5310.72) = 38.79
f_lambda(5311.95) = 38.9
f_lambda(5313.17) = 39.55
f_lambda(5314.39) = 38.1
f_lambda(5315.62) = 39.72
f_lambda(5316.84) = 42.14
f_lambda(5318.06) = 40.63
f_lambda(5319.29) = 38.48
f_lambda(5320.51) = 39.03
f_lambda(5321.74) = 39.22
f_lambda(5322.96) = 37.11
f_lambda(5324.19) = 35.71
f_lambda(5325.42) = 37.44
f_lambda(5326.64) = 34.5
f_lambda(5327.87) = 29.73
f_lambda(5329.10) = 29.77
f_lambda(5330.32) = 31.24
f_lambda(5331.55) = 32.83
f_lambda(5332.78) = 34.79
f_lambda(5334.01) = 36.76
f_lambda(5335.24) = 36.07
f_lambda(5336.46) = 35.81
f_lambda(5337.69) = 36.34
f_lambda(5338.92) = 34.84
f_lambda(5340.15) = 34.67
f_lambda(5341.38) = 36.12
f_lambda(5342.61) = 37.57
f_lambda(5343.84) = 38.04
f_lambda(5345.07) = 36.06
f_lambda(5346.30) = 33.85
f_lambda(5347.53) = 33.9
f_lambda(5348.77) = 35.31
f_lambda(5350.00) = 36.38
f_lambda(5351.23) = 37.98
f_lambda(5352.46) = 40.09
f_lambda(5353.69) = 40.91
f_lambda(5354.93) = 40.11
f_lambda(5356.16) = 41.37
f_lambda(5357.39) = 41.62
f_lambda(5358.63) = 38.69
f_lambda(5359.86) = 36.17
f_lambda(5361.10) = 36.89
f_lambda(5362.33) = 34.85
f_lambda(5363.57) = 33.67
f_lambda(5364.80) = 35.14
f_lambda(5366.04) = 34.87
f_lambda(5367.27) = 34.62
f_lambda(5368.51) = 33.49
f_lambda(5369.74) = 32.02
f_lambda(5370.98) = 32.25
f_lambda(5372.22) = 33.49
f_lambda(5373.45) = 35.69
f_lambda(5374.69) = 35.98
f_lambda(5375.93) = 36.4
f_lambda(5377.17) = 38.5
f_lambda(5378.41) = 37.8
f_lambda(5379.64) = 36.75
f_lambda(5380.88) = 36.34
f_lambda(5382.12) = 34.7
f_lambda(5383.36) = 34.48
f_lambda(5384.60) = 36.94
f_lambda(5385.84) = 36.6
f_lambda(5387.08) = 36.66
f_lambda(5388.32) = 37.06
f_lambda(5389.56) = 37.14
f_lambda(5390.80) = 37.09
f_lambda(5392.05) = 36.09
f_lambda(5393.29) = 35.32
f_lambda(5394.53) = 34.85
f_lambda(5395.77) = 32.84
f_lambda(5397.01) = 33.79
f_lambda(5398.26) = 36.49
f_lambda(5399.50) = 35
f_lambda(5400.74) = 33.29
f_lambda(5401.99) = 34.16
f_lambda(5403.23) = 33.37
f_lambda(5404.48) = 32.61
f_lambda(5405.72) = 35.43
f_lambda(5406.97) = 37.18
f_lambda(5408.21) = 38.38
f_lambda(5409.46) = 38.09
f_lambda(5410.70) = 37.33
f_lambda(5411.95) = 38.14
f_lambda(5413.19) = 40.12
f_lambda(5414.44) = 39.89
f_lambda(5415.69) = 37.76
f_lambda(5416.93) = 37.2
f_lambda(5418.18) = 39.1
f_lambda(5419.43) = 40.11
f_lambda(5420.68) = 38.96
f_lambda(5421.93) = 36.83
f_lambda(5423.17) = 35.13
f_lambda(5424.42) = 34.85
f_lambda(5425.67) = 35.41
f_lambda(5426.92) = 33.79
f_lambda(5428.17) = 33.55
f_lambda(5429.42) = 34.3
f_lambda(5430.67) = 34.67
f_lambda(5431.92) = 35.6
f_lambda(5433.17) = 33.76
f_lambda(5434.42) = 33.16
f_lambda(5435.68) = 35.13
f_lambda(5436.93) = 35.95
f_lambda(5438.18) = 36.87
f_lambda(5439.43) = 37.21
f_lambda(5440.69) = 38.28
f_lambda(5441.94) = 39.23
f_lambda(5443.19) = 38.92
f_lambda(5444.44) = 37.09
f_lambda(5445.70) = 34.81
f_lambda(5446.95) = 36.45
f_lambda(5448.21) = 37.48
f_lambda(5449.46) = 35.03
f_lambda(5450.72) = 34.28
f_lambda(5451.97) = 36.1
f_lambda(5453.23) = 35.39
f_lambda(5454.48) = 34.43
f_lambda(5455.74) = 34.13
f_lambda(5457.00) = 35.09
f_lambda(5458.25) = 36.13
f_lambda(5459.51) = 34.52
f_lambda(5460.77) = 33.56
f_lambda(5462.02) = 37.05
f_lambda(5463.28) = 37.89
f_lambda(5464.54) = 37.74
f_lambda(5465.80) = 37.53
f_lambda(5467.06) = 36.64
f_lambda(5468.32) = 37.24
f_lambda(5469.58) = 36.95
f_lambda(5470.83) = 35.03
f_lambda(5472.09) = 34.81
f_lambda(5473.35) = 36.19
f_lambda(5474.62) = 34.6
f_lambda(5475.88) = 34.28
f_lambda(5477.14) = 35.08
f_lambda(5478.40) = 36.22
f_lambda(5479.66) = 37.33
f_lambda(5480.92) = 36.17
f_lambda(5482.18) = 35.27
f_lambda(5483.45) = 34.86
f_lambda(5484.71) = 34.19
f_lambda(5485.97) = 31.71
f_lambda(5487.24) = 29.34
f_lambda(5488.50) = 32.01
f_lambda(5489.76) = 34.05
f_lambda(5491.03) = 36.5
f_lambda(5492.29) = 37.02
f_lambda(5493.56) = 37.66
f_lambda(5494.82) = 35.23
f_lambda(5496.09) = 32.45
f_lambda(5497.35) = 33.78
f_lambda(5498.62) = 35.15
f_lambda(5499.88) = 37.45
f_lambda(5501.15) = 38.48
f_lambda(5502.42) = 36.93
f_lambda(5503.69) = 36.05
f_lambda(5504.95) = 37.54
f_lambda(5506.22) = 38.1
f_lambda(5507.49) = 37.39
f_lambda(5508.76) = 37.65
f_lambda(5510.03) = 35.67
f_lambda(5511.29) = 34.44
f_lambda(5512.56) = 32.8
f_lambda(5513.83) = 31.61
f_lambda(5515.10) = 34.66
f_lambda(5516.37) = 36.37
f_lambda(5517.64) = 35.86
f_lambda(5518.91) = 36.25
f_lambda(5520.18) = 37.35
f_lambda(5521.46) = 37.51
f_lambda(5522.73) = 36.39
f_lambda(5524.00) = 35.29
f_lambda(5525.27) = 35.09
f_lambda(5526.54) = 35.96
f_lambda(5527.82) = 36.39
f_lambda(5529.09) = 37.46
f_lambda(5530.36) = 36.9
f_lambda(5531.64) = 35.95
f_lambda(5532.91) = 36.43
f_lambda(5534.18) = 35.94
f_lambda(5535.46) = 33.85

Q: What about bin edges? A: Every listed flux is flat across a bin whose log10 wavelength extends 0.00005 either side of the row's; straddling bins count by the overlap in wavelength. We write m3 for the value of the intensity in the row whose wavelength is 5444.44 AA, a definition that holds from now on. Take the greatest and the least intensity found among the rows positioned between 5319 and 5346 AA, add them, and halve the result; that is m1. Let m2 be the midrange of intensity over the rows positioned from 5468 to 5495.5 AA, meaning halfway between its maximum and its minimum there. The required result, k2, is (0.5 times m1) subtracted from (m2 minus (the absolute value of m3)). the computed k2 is -21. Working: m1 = 34.5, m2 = 33.5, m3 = 37.09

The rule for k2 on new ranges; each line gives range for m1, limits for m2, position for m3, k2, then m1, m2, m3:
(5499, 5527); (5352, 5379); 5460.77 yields -14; 35.0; 36.8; 33.56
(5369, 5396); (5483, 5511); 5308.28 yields -22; 35.3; 33.9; 38.27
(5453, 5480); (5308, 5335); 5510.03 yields -18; 35.7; 35.9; 35.67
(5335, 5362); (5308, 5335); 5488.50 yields -15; 37.7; 35.9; 32.01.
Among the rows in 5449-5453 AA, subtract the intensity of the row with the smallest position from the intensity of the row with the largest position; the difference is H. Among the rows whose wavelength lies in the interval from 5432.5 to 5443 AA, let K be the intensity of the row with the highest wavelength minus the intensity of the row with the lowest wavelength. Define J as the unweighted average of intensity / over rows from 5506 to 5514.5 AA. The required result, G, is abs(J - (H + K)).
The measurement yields 29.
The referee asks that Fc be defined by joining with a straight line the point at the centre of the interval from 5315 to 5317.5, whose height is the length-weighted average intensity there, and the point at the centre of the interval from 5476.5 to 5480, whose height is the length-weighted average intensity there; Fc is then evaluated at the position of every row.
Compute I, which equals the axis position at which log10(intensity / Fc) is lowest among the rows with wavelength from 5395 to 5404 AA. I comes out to 5395.77 AA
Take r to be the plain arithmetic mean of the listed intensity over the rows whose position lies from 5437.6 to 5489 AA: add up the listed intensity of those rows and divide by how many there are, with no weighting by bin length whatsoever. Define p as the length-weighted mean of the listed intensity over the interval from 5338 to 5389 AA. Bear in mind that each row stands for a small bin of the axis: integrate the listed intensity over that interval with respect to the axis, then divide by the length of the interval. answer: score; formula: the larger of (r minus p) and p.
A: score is 36.3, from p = 36.3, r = 35.7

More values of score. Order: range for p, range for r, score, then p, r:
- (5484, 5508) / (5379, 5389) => 35.3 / 35.3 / 36.2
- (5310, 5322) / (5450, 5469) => 39.5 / 39.5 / 35.8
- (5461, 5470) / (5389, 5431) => 37.1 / 37.1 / 36.1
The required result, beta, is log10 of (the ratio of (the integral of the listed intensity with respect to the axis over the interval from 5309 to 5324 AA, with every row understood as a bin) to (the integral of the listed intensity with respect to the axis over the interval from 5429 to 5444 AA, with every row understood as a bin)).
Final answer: 0.04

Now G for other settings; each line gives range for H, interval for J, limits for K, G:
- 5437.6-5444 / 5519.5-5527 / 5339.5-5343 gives 31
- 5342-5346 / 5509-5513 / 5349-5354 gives 31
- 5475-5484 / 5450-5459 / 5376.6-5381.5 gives 37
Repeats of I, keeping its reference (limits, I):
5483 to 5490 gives 5487.24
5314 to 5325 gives 5324.19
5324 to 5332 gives 5327.87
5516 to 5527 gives 5525.27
